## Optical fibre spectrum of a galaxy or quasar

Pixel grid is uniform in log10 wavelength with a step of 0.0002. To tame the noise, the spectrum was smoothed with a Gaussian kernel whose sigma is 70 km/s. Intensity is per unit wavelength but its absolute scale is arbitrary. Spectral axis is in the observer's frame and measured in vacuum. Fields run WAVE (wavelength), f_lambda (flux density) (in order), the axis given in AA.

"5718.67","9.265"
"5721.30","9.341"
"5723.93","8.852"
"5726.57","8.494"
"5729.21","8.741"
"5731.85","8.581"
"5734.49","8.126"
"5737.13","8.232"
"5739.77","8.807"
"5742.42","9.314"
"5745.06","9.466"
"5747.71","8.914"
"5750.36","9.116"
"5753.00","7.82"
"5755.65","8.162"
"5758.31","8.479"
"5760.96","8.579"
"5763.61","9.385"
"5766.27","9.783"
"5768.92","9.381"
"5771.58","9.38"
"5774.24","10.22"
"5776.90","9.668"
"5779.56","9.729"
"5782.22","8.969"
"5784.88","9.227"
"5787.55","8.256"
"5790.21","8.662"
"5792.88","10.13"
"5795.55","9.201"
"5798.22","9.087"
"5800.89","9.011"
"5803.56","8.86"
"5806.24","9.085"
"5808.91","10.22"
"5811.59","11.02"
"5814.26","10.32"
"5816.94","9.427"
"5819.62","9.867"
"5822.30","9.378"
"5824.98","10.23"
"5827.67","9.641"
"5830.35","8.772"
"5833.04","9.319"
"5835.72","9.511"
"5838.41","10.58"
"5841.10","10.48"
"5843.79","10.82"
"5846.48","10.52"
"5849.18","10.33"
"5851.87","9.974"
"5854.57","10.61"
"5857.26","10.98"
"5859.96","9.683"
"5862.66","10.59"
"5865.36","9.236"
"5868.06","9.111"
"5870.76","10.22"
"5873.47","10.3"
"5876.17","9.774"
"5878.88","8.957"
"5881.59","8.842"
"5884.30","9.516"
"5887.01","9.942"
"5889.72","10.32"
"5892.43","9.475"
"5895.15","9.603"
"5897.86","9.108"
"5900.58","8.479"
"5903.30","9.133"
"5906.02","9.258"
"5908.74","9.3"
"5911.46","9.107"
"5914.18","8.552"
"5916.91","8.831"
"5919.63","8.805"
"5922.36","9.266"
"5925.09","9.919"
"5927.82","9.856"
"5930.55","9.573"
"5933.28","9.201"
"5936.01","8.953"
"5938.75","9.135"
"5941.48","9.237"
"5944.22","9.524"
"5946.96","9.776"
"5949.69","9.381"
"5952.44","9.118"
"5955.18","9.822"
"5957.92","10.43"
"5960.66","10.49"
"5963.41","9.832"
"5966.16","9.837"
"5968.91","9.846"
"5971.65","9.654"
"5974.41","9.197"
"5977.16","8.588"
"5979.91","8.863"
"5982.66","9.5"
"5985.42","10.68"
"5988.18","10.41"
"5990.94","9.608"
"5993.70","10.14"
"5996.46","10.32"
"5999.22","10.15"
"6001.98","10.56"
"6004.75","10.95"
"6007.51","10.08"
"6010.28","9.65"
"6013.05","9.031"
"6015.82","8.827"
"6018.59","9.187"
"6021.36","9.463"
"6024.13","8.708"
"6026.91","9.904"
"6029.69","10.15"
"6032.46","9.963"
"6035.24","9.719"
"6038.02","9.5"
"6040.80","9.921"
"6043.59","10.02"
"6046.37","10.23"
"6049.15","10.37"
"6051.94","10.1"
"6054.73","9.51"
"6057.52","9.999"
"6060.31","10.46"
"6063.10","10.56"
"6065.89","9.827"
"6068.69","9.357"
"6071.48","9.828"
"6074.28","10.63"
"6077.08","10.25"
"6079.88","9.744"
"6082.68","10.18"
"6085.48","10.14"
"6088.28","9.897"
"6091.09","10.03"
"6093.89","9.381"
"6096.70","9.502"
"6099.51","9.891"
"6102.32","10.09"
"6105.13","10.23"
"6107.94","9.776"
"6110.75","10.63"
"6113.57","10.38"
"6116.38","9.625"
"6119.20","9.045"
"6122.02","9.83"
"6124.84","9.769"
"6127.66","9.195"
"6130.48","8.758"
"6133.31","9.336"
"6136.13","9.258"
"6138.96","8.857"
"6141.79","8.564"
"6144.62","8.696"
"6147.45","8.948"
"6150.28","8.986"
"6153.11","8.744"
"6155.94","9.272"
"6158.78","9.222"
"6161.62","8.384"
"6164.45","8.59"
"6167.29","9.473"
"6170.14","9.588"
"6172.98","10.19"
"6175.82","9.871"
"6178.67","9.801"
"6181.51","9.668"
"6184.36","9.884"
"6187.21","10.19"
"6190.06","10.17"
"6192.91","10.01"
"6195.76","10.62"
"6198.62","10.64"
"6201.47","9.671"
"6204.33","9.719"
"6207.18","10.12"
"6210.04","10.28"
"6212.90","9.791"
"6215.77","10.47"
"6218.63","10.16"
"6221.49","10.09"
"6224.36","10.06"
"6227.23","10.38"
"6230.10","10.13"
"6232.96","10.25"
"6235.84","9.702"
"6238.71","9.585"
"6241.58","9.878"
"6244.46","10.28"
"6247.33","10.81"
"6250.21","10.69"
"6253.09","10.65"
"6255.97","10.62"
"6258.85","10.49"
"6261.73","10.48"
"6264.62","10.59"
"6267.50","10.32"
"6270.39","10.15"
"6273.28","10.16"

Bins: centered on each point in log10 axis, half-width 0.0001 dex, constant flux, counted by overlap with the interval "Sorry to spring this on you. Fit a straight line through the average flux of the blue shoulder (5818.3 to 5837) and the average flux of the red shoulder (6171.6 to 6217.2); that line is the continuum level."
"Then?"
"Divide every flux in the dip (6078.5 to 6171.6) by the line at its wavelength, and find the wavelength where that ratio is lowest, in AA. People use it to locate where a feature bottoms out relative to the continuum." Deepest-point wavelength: 6161.62 AA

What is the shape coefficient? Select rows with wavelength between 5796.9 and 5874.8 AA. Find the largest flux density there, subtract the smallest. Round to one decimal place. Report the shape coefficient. 2.2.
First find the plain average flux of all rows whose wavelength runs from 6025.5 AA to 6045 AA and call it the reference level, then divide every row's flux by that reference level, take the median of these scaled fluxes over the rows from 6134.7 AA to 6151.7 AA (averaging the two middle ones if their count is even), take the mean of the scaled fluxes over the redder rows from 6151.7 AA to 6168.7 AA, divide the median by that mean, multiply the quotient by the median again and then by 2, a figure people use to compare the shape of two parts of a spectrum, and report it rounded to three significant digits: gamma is 1.79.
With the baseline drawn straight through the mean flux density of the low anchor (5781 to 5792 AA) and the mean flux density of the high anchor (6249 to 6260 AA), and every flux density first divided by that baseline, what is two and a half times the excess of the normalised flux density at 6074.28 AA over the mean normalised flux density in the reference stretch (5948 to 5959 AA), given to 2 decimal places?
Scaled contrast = 0.12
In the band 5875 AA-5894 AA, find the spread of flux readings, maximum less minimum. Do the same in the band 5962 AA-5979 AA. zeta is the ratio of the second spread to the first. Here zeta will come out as 0.85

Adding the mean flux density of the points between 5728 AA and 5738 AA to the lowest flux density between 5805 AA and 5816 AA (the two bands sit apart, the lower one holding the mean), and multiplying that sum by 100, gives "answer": 1751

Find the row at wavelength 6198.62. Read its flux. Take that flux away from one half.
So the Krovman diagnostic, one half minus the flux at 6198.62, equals -10.1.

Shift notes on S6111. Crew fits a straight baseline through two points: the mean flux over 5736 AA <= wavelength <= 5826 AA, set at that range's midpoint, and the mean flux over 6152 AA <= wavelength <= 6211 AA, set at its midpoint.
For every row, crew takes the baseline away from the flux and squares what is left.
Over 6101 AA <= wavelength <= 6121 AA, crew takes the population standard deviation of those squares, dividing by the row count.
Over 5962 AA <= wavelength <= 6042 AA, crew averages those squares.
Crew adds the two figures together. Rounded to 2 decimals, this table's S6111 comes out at 0.70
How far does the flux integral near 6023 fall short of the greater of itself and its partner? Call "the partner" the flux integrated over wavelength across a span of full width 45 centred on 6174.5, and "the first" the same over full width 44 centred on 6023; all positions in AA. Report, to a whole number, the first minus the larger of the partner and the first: -5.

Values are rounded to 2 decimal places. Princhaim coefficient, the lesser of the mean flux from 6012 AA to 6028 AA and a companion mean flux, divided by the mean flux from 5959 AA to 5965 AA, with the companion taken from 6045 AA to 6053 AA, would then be 0.90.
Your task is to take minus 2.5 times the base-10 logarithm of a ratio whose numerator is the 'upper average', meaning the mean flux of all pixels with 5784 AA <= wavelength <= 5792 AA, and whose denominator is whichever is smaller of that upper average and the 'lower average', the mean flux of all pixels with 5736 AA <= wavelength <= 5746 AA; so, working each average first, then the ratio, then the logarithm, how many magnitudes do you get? 0.00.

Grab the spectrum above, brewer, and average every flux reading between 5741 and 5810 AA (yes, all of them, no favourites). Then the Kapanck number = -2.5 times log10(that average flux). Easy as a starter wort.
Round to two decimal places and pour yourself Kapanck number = -2.40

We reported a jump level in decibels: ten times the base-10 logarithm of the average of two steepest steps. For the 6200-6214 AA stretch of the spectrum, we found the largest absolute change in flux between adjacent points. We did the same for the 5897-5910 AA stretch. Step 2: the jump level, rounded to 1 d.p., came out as -2.4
